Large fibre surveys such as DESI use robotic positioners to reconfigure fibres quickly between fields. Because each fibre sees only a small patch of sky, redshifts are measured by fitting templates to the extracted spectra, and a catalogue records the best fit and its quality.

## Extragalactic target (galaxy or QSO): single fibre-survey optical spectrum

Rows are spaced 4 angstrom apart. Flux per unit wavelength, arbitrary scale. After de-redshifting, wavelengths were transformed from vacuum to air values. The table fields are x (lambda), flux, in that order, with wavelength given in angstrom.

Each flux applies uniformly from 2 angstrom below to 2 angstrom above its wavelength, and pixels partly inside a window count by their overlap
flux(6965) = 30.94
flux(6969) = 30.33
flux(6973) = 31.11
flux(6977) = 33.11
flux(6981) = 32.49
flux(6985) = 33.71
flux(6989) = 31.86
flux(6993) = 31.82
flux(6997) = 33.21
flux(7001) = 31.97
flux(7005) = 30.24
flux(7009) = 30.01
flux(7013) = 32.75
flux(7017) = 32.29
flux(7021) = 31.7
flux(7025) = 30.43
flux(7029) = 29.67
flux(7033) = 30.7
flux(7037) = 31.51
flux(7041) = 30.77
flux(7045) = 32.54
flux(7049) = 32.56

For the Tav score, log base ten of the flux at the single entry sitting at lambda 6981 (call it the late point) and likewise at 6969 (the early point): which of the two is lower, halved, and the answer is 0.741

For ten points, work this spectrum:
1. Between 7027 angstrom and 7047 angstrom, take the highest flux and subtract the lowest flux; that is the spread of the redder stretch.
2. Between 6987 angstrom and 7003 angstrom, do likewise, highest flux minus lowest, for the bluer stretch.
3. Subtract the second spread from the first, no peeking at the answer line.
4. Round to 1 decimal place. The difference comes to 1.5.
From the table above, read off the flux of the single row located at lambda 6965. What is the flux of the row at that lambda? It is 30.94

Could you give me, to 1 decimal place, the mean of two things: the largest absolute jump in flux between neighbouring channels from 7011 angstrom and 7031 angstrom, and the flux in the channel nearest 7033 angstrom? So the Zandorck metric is 16.0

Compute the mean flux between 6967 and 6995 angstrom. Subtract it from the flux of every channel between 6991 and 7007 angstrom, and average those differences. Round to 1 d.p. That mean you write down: -0.3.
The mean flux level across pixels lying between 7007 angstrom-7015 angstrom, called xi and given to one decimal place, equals 31.4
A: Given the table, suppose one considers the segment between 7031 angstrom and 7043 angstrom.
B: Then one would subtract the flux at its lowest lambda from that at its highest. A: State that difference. 0.1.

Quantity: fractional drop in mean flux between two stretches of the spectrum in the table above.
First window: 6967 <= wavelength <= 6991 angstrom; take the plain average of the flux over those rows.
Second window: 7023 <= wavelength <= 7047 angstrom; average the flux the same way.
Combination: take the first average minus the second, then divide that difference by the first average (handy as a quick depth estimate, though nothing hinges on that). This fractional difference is 0.036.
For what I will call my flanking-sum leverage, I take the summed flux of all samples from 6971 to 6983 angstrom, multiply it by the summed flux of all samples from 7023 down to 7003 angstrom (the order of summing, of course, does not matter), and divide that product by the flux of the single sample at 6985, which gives 450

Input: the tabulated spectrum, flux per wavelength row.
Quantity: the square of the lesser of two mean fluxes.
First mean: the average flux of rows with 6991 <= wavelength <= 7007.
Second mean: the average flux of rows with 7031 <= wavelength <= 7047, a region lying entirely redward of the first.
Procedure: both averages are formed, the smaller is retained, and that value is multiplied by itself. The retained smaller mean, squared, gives 985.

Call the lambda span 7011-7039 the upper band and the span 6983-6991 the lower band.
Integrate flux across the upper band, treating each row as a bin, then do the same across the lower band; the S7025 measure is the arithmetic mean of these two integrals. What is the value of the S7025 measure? 569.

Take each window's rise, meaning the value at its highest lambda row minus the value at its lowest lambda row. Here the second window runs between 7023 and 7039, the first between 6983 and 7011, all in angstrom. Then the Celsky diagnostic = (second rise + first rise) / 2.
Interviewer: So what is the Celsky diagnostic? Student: -1.3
